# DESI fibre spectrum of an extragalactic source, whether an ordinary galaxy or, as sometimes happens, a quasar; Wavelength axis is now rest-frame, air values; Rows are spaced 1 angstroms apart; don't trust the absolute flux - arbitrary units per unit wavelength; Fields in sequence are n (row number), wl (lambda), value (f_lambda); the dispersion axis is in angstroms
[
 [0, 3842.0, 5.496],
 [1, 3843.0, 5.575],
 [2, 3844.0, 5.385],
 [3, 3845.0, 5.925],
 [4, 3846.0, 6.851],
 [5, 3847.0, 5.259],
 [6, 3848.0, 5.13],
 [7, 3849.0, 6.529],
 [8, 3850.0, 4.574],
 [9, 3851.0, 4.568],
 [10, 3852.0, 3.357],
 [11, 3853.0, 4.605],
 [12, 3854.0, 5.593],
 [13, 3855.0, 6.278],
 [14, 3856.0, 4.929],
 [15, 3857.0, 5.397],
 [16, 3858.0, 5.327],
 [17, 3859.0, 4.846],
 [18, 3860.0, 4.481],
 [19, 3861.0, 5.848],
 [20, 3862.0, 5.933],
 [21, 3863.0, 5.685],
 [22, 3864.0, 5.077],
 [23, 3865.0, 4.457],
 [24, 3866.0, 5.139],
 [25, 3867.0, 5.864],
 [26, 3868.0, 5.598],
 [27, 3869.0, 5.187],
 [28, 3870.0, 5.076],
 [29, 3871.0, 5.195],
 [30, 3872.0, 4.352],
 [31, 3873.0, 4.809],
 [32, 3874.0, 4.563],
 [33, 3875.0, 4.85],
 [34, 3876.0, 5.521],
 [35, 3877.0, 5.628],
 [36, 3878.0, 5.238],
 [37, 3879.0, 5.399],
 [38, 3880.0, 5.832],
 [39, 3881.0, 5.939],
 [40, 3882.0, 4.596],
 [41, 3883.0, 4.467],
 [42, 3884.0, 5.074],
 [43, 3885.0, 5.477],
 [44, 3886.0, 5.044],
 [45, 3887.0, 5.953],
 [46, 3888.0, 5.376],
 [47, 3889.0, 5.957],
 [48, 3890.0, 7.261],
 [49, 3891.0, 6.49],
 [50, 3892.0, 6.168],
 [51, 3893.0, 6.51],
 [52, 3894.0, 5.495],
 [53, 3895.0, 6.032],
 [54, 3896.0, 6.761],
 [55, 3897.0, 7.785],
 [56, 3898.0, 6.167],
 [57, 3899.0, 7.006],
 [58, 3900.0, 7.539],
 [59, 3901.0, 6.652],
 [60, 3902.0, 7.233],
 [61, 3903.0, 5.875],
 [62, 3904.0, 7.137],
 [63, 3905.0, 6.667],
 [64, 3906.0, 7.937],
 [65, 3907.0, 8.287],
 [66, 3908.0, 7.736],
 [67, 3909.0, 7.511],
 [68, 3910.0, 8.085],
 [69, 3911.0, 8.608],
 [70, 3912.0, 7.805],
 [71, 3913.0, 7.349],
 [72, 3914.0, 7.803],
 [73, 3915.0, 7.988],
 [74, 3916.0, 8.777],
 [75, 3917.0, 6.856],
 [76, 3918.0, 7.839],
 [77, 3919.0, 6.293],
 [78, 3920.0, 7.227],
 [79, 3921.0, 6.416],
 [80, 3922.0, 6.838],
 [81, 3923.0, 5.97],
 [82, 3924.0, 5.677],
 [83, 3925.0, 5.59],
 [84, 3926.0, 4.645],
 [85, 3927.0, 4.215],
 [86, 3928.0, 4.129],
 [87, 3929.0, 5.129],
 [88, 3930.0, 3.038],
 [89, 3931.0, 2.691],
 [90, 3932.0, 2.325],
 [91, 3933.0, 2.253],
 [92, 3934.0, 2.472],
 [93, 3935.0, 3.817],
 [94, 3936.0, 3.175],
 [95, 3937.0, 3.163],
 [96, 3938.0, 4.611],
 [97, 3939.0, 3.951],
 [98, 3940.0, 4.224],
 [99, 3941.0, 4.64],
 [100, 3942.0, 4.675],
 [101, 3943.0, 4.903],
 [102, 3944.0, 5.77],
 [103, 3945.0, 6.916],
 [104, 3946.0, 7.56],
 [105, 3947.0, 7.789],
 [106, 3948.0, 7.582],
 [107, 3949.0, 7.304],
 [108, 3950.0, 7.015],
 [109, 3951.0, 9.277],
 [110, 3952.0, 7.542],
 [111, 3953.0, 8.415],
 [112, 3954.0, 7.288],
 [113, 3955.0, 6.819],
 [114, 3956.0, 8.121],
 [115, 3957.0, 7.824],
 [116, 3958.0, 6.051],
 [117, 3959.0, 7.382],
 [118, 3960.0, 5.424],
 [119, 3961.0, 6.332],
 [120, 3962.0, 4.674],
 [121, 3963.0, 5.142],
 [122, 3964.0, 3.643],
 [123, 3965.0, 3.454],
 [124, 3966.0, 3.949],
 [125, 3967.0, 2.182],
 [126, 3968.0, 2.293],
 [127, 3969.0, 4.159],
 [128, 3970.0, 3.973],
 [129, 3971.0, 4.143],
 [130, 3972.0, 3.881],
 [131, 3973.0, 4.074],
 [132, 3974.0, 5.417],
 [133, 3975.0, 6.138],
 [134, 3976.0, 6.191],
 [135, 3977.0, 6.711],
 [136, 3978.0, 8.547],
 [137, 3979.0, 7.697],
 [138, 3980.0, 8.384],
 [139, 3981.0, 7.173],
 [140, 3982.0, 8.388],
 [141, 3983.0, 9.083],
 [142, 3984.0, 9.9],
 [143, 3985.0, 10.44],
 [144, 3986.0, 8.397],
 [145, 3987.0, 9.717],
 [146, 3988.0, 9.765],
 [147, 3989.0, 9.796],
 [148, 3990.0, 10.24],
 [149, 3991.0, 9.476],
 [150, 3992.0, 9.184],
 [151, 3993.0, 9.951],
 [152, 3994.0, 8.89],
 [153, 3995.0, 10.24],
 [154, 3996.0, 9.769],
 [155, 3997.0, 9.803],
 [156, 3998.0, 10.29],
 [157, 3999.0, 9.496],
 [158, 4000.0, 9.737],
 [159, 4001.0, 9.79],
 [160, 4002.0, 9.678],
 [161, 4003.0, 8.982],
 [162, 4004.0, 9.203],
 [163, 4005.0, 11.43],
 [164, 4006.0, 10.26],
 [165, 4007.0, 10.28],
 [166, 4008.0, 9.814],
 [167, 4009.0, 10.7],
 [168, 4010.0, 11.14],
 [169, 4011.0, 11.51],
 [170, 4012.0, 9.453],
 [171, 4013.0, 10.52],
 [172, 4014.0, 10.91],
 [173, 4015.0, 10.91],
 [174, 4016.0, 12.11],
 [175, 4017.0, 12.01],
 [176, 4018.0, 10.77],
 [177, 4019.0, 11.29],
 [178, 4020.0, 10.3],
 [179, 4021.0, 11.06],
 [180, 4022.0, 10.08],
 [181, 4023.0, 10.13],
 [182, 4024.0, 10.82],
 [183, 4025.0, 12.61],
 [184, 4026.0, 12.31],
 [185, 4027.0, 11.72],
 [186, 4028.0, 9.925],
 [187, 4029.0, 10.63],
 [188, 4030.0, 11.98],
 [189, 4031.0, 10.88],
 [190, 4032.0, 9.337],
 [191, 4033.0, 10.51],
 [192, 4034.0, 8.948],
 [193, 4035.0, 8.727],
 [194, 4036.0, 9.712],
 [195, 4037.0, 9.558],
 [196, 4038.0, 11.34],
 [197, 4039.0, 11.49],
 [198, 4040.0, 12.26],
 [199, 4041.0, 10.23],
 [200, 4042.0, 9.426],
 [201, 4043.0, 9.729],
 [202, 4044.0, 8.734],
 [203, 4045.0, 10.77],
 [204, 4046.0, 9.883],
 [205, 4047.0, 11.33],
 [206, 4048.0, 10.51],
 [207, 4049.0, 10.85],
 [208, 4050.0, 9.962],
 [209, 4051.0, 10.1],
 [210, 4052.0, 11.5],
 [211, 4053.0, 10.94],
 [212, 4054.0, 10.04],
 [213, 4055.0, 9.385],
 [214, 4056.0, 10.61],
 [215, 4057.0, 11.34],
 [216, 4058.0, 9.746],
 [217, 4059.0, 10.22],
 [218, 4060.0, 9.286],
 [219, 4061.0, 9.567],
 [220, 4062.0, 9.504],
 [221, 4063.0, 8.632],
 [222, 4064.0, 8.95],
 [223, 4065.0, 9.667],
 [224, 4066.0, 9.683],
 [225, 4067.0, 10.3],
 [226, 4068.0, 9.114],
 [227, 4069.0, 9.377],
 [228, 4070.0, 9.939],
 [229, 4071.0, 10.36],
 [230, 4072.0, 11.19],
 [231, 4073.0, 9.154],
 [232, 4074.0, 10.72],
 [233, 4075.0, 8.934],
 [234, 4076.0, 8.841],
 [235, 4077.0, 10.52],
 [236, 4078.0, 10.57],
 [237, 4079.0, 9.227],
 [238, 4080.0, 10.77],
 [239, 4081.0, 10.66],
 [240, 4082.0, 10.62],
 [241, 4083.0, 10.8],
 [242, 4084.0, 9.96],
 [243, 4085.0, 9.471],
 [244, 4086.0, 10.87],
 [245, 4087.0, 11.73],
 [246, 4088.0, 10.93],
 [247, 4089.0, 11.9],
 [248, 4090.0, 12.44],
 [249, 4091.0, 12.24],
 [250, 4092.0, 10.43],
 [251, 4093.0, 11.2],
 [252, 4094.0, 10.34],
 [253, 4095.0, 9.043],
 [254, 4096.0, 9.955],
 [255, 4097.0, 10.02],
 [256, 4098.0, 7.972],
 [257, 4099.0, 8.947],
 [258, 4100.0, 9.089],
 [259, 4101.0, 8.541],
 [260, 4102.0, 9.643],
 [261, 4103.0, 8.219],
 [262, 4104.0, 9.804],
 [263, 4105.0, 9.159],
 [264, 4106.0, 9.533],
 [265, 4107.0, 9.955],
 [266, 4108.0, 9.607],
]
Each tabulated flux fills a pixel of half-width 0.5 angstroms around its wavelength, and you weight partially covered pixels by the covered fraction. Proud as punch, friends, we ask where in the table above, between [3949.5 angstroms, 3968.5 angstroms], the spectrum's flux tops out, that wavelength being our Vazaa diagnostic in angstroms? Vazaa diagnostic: 3951.0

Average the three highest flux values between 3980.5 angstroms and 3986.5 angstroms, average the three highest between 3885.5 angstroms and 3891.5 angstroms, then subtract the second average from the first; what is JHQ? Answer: 3.2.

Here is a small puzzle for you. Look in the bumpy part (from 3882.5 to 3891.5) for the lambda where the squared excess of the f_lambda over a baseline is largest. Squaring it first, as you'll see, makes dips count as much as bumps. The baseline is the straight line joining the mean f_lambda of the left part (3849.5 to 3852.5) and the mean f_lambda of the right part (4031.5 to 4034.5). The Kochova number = 3890.0 angstroms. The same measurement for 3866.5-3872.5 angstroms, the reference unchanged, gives 3867.0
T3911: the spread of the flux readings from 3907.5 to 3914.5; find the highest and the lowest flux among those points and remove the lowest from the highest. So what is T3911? 1.3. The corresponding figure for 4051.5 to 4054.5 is 1.5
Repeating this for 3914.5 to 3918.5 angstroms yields 1.9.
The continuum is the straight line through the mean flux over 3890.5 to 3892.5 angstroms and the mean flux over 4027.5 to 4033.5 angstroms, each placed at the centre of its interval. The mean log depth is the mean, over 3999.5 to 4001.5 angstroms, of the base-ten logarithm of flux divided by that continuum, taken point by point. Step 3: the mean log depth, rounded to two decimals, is 0.01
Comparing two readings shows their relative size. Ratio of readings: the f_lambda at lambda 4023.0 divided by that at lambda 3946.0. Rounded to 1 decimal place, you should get 1.3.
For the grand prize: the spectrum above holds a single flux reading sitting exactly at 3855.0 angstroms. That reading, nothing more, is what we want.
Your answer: 6.278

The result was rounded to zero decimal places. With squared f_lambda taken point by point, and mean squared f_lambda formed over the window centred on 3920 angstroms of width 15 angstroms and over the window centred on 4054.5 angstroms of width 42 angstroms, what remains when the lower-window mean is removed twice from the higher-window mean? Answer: 11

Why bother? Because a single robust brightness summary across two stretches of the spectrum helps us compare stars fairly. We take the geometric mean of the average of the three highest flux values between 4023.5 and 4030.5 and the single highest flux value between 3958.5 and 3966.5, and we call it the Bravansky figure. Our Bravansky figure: 9.5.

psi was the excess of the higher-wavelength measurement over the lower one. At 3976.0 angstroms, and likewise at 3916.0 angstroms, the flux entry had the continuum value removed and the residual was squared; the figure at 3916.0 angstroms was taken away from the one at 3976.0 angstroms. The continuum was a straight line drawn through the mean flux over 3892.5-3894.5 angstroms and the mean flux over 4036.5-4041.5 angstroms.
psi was 3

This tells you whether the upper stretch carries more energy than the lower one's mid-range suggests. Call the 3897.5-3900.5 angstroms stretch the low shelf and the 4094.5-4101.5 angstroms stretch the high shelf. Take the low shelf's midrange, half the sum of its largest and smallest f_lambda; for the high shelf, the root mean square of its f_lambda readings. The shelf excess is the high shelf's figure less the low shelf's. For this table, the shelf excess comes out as 2.3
